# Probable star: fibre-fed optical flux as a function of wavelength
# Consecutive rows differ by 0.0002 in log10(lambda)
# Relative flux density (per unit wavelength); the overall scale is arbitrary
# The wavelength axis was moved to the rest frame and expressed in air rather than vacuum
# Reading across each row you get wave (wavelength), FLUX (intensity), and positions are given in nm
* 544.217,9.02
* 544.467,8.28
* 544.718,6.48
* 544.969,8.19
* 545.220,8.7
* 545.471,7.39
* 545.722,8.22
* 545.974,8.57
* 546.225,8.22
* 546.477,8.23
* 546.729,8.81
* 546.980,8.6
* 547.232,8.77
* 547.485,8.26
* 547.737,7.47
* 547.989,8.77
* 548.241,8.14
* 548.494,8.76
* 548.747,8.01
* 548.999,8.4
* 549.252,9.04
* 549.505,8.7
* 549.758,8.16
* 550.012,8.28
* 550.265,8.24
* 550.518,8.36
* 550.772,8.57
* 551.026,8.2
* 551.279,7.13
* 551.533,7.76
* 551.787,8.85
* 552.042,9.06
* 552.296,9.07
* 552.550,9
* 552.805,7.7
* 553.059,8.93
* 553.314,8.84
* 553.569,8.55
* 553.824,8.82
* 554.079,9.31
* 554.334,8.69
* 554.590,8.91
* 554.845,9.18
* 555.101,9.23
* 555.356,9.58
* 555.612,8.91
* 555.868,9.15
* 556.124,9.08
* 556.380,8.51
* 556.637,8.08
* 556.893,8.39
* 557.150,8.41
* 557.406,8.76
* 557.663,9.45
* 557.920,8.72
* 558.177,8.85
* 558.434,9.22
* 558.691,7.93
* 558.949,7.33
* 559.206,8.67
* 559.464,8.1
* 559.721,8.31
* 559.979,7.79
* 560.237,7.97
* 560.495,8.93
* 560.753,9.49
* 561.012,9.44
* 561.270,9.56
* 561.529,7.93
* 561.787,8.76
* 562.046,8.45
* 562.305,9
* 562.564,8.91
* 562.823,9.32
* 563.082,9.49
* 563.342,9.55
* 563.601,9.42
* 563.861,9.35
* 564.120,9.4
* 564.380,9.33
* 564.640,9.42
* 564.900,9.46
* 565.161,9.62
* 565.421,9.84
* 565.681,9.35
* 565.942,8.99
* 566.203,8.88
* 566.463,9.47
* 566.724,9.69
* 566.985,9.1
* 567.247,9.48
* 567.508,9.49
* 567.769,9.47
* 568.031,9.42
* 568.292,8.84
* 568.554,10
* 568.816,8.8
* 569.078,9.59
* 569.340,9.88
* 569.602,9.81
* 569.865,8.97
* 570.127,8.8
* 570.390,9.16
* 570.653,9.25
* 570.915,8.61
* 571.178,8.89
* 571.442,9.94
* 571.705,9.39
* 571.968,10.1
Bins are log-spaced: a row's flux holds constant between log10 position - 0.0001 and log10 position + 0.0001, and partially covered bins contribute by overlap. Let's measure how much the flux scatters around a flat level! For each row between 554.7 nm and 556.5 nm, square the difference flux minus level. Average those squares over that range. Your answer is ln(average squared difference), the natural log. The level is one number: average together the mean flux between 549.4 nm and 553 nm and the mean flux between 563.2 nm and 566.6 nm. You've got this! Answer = -2.0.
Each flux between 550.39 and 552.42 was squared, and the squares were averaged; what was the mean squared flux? 70.5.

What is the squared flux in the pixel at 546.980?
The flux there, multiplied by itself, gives 74.0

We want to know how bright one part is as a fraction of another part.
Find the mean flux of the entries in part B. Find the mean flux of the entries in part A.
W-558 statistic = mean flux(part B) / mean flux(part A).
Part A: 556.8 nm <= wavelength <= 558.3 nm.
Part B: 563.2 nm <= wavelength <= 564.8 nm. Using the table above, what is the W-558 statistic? 1.07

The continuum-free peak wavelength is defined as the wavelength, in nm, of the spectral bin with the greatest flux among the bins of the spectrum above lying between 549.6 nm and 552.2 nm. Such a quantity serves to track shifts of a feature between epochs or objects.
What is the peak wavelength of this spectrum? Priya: 552.042 nm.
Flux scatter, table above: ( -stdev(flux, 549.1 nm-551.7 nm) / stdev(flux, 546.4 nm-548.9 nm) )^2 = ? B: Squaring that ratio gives 1.41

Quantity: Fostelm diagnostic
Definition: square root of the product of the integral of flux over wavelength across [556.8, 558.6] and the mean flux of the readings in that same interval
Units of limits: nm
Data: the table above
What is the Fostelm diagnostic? 11.8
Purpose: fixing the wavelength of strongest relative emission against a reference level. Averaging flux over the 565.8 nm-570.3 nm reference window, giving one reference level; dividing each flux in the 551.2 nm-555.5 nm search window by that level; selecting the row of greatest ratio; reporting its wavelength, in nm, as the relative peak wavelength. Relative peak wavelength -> 555.356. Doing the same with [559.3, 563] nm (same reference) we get 561.270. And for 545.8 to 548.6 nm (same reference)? 546.729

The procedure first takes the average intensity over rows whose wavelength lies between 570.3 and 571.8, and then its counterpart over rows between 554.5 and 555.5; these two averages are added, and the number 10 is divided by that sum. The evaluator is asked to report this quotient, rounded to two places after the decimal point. 0.54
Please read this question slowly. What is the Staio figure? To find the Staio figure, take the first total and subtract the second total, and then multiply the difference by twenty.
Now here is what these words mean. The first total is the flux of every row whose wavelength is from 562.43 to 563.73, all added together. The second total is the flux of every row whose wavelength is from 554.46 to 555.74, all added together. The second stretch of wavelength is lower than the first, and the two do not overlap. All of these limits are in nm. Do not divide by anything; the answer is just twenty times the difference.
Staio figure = 18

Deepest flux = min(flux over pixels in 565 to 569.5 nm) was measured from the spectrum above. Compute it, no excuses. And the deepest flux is 8.8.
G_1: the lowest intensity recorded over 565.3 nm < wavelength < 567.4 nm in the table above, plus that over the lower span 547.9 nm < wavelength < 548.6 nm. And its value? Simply 17.0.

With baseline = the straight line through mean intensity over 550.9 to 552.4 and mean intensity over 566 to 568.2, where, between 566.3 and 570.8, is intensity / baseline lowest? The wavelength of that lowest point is 570.127 nm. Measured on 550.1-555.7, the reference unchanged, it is 551.279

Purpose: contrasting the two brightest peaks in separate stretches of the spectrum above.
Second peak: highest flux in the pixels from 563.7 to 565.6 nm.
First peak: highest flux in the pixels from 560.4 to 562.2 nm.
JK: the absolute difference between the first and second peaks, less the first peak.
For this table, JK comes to -9.3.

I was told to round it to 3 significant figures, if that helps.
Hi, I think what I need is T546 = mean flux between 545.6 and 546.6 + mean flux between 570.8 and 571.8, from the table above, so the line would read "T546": 17.5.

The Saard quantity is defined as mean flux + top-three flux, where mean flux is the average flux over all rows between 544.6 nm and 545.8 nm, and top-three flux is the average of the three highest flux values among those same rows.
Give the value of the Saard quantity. 16.2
